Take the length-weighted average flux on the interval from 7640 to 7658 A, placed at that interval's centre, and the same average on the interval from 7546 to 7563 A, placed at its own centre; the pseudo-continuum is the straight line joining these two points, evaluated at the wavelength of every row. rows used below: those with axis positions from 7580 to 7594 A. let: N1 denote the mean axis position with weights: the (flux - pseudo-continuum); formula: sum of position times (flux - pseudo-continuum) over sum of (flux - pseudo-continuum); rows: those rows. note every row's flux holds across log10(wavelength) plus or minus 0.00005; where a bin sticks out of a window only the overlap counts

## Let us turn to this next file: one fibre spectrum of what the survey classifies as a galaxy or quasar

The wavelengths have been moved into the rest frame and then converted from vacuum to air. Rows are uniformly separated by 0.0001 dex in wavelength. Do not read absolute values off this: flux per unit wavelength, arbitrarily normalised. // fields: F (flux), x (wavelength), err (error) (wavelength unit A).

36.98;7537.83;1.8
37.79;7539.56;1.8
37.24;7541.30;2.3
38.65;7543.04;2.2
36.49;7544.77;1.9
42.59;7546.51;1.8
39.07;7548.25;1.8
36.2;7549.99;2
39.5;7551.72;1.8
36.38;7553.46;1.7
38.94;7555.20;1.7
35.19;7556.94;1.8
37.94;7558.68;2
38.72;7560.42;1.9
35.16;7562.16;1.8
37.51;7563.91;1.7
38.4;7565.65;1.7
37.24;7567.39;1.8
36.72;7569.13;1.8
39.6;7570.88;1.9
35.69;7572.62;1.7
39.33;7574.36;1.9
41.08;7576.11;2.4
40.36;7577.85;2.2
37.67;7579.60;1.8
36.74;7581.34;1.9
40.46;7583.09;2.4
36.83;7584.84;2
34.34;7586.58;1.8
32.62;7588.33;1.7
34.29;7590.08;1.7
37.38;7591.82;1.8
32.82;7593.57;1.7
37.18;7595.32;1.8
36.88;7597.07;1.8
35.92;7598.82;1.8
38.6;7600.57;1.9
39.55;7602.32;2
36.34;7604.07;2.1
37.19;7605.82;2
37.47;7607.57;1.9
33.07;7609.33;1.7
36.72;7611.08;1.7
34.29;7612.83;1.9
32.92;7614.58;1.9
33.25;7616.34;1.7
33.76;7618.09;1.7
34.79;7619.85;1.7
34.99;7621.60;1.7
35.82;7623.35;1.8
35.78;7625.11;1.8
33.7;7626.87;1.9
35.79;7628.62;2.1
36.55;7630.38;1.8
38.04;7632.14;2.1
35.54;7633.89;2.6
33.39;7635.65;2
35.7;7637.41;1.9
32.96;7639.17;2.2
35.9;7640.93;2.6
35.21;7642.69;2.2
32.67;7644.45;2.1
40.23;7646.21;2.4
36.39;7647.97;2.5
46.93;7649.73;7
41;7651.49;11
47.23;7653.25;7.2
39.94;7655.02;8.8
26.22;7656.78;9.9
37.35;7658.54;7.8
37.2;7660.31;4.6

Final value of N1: 7590.0 A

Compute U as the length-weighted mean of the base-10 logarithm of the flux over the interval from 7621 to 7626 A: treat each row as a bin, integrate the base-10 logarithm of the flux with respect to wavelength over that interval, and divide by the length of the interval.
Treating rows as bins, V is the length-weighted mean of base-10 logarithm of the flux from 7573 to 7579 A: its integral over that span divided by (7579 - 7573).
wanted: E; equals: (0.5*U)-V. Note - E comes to -0.82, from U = 1.55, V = 1.60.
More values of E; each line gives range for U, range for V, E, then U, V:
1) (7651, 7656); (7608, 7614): -0.73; 1.63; 1.54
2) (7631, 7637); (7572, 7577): -0.81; 1.55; 1.59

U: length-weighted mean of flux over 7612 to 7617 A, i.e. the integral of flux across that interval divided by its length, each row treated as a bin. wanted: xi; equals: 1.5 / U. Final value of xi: 0.045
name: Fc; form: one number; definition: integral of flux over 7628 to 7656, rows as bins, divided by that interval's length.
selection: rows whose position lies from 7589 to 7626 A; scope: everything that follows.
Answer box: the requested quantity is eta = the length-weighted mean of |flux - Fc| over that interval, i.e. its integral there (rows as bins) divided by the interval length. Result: 2.30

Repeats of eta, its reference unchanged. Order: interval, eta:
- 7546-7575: 1.51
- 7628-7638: 1.97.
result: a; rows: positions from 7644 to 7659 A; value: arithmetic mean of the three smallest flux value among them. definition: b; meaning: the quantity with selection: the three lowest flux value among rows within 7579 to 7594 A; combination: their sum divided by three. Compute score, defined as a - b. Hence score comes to -1.5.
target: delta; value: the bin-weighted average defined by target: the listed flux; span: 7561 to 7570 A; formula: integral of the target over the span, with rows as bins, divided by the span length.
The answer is 37.1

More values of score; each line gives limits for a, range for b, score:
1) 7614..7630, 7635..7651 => 0.3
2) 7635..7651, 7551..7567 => -2.6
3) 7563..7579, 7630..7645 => 3.5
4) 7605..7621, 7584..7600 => -0.2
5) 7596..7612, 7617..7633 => 1.0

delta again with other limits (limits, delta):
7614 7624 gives 34.3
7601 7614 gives 36.4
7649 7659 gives 39.8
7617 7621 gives 34.3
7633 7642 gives 34.7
